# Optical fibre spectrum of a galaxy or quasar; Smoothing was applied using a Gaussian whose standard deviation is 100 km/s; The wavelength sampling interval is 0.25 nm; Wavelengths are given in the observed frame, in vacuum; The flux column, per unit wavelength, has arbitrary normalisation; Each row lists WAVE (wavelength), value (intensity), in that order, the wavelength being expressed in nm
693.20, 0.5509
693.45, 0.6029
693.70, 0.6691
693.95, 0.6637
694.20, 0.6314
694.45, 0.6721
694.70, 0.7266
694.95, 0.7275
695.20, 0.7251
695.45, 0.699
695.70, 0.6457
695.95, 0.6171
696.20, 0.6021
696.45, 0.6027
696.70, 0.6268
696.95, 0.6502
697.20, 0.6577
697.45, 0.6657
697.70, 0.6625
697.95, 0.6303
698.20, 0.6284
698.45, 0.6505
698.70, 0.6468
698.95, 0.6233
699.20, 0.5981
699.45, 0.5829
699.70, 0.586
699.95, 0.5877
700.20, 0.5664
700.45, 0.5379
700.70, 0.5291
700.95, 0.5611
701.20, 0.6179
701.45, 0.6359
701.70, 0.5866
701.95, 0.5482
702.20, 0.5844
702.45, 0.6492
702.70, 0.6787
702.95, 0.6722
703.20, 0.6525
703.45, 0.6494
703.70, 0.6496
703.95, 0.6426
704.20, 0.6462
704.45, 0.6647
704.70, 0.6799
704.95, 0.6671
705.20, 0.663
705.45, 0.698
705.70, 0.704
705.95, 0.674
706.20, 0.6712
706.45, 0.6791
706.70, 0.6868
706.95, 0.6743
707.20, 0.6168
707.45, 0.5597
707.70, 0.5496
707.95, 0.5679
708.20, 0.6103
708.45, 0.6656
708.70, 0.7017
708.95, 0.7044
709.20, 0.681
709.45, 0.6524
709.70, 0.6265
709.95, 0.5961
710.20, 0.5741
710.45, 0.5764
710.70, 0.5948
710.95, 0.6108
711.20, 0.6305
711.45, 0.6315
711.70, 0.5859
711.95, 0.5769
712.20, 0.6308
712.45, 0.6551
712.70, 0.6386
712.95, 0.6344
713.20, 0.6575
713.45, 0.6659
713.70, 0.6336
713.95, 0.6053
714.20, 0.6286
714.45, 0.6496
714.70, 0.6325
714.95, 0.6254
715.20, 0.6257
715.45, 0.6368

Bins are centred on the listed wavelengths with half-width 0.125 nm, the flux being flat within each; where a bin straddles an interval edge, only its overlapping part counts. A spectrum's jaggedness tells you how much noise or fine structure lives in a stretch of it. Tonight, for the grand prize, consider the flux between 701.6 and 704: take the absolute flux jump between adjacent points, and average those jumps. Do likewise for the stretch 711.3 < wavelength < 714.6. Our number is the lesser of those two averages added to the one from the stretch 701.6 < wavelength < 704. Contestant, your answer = 0.0456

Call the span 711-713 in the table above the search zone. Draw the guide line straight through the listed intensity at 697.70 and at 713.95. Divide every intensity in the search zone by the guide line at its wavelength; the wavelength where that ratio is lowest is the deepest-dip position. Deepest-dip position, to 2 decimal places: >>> 711.95 nm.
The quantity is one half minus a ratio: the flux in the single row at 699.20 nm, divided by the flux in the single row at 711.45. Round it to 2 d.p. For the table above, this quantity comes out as -0.45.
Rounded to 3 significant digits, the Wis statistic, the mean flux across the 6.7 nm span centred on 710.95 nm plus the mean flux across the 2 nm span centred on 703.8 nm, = 1.28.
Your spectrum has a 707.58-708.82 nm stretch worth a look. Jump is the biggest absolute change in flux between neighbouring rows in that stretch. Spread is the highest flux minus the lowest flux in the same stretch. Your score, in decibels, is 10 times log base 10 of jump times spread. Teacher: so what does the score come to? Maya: -21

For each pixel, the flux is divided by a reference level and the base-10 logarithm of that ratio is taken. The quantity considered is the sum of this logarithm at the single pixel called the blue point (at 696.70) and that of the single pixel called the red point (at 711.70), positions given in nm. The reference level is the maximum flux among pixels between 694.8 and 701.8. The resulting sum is -0.159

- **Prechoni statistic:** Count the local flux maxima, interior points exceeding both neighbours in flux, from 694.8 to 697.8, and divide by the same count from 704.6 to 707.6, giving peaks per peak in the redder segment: 0.50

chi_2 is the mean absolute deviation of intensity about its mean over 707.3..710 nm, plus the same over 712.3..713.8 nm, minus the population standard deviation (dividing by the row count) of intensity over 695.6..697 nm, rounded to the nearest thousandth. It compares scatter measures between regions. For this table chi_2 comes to 0.041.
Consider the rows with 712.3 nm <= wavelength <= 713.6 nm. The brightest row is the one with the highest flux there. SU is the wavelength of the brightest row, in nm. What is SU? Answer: 713.45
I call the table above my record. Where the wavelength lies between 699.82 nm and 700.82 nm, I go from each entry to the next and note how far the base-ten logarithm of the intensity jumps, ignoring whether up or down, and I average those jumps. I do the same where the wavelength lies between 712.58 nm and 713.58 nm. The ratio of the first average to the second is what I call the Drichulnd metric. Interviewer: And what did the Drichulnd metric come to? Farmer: 1.9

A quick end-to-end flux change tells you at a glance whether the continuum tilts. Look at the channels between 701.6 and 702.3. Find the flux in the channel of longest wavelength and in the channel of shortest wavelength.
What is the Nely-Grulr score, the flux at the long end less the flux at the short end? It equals 0.00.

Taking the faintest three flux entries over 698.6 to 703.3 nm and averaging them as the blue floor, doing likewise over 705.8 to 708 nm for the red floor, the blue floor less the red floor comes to -0.021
